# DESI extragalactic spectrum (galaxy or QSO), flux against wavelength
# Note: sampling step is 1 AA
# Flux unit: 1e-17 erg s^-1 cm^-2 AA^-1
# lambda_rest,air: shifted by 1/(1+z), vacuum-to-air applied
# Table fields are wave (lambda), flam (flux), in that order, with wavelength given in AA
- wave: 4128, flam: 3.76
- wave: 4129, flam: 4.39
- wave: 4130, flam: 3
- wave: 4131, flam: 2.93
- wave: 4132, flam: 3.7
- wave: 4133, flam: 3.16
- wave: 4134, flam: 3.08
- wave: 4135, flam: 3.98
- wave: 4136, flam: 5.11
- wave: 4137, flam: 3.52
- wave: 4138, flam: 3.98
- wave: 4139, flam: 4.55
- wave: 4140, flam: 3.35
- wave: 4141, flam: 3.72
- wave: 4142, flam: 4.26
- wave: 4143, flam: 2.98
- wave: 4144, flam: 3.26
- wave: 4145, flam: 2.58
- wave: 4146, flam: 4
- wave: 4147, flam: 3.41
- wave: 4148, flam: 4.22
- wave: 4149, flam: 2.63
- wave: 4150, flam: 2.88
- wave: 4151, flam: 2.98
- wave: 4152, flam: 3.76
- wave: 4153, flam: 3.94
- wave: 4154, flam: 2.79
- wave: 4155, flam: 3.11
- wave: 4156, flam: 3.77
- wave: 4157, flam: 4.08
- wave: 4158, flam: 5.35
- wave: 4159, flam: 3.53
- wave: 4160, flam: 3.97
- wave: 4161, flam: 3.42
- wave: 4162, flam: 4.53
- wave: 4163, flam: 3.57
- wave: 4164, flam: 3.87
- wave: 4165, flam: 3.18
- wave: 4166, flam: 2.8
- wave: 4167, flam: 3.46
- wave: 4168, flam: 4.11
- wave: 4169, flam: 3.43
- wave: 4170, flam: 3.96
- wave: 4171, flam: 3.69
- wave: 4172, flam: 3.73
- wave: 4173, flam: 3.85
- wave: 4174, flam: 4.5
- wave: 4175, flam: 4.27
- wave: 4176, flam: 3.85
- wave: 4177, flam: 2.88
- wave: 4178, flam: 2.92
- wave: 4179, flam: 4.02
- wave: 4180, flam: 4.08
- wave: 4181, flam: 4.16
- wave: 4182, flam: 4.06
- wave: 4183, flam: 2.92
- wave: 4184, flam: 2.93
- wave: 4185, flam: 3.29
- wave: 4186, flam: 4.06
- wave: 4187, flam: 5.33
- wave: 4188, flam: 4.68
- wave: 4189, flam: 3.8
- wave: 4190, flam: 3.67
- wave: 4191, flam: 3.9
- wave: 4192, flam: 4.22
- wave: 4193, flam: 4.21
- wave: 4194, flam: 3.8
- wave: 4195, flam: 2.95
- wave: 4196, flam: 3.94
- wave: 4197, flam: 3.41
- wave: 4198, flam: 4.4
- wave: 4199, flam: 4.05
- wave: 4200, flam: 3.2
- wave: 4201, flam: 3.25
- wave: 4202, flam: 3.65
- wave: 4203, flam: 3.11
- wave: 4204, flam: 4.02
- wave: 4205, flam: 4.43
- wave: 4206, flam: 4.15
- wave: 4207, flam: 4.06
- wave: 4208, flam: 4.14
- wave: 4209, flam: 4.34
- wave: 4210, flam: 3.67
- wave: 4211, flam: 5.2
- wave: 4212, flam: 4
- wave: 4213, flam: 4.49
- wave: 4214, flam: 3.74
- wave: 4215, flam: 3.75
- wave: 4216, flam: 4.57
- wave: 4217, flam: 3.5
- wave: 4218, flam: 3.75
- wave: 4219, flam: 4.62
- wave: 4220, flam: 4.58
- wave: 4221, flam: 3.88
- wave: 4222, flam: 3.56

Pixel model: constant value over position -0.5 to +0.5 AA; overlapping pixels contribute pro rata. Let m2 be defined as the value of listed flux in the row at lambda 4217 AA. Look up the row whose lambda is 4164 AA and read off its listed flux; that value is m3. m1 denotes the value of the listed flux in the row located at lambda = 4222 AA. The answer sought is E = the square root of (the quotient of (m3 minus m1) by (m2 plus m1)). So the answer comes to 0.21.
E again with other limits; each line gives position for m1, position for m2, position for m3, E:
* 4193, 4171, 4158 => 0.38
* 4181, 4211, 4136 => 0.32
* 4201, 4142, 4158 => 0.53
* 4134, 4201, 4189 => 0.34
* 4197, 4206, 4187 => 0.50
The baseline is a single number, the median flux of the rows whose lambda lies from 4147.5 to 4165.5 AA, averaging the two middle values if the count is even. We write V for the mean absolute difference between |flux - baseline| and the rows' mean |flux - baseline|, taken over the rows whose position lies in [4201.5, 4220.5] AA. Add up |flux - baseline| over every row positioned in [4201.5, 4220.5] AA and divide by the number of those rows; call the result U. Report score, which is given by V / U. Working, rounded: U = 0.506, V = 0.325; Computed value 0.64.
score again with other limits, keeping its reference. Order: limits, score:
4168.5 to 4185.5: 0.50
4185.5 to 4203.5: 0.58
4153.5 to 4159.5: 0.69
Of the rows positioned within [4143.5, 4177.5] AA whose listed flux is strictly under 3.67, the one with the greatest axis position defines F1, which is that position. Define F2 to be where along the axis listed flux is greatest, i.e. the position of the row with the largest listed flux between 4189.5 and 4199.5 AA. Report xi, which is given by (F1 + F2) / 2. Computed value 4187.5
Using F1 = 4177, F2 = 4198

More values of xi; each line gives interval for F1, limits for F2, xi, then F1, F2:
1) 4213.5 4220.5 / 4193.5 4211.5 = 4214.0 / 4217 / 4211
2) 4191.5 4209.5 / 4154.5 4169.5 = 4180.5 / 4203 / 4158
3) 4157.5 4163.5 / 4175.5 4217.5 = 4175.0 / 4163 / 4187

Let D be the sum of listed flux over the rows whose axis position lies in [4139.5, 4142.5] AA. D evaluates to 11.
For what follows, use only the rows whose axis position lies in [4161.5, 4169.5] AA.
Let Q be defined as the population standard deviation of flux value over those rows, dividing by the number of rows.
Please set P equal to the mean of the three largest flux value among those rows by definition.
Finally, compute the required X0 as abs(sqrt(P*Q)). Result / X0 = 1.5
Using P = 4.17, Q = 0.51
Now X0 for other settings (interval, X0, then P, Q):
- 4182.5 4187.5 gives 2.0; 4.23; 0.91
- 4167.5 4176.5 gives 1.1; 4.29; 0.30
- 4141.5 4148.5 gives 1.6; 4.16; 0.60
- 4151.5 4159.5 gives 1.8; 4.46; 0.71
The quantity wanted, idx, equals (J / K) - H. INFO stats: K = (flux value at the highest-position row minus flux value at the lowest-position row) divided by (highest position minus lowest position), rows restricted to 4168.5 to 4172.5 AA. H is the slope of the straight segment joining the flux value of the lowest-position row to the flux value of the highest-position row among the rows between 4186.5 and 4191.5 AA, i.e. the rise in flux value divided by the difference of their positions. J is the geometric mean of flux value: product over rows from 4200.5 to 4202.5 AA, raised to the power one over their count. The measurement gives 35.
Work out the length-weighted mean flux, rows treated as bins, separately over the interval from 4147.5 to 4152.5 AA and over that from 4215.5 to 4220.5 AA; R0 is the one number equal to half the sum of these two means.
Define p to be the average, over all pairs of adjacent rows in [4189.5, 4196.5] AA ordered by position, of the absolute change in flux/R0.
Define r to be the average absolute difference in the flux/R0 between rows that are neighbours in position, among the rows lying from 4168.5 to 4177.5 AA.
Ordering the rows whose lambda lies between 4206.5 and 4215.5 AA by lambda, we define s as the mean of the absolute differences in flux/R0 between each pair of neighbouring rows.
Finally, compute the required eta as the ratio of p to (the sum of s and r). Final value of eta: 0.46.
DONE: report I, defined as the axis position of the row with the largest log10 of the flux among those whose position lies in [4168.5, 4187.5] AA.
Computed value 4187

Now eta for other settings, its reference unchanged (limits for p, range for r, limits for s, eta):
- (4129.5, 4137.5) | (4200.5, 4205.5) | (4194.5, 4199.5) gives 0.57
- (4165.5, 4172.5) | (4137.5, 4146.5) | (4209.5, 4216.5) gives 0.30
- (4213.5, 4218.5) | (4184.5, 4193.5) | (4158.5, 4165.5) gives 0.45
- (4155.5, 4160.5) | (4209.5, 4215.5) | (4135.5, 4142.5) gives 0.61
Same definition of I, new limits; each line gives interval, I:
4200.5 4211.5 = 4211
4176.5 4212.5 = 4187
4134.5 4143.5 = 4136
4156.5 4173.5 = 4158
